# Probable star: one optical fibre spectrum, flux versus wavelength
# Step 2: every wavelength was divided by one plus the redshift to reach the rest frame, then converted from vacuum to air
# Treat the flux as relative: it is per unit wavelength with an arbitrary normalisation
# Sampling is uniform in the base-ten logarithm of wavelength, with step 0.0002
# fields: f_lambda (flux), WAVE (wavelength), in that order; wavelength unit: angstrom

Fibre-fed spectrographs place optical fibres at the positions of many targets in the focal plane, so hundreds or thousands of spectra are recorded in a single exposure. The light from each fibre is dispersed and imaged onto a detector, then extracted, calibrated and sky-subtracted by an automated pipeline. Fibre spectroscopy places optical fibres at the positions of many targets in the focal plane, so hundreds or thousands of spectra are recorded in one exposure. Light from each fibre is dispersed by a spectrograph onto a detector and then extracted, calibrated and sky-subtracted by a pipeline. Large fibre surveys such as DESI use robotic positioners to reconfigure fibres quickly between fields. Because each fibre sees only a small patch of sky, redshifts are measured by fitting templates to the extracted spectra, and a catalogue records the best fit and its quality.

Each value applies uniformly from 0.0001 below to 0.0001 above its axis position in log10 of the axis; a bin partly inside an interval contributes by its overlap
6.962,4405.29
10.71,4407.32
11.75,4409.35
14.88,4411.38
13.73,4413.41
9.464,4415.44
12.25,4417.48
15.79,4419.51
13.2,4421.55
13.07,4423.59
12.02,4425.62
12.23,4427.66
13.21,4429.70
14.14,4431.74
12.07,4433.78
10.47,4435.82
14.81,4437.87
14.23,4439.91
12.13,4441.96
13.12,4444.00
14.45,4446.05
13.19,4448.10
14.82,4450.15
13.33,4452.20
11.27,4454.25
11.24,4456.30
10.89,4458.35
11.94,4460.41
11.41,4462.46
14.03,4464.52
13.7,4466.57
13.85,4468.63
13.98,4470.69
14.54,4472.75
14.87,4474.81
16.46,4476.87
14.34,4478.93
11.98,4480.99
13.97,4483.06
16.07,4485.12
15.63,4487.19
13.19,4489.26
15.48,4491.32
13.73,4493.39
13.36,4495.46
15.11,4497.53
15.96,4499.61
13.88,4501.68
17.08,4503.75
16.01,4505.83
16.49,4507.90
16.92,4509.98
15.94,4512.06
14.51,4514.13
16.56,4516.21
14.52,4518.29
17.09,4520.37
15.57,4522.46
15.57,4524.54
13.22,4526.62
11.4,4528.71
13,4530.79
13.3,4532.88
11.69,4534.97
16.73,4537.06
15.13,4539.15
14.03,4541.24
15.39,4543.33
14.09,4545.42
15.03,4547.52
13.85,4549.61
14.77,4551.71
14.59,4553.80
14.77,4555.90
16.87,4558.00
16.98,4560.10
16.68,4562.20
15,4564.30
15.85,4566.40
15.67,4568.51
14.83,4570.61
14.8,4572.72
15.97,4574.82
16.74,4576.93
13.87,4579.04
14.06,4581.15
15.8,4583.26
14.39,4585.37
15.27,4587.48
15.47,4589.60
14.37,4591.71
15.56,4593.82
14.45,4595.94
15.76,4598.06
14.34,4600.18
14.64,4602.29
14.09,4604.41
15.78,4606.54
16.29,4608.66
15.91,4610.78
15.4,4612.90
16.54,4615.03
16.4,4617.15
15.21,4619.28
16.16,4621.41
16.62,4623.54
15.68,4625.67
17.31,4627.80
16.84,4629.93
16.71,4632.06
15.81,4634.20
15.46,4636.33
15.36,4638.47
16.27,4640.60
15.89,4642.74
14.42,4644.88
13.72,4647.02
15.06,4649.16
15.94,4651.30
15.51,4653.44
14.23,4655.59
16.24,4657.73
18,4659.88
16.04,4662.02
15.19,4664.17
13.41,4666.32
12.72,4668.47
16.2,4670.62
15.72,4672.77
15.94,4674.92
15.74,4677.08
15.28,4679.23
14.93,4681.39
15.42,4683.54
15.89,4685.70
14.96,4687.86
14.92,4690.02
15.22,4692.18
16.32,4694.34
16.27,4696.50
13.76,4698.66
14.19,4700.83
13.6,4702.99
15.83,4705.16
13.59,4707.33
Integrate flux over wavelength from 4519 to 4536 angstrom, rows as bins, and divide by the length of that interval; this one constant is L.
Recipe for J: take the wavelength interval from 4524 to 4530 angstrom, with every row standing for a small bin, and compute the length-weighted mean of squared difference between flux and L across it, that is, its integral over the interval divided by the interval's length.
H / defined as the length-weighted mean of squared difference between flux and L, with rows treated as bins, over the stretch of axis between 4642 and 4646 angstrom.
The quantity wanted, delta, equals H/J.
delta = 0.7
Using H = 2.0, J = 3.1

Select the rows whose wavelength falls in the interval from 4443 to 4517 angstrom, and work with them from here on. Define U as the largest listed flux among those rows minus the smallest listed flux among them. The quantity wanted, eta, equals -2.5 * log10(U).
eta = -1.98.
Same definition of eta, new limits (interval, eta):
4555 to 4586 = -1.23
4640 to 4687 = -1.81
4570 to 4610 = -1.14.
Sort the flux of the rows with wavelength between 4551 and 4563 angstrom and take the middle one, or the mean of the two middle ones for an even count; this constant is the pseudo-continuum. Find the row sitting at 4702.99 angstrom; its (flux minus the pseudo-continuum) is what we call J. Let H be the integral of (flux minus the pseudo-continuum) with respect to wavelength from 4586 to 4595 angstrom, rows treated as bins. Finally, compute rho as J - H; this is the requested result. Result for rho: 3.3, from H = -5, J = -2.1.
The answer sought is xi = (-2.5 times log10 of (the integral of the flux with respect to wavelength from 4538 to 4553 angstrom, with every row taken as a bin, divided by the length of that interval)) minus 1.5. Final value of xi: -4.41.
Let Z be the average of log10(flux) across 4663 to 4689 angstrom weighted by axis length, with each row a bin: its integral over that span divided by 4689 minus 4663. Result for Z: 1.18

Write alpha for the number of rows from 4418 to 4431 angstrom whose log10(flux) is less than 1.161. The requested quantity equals 5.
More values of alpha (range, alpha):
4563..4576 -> 0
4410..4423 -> 4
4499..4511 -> 1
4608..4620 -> 0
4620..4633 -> 0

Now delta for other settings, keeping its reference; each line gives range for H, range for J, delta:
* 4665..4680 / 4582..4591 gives 1.4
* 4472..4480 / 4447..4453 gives 3.9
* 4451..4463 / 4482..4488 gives 2.0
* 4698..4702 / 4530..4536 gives 0.0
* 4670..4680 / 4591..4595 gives 2.3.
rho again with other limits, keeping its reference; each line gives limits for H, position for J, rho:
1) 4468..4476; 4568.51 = 10.7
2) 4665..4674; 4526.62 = 8.0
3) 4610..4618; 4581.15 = -4.3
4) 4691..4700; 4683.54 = 3.0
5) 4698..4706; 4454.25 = 6.7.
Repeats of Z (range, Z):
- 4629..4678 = 1.19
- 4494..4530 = 1.18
